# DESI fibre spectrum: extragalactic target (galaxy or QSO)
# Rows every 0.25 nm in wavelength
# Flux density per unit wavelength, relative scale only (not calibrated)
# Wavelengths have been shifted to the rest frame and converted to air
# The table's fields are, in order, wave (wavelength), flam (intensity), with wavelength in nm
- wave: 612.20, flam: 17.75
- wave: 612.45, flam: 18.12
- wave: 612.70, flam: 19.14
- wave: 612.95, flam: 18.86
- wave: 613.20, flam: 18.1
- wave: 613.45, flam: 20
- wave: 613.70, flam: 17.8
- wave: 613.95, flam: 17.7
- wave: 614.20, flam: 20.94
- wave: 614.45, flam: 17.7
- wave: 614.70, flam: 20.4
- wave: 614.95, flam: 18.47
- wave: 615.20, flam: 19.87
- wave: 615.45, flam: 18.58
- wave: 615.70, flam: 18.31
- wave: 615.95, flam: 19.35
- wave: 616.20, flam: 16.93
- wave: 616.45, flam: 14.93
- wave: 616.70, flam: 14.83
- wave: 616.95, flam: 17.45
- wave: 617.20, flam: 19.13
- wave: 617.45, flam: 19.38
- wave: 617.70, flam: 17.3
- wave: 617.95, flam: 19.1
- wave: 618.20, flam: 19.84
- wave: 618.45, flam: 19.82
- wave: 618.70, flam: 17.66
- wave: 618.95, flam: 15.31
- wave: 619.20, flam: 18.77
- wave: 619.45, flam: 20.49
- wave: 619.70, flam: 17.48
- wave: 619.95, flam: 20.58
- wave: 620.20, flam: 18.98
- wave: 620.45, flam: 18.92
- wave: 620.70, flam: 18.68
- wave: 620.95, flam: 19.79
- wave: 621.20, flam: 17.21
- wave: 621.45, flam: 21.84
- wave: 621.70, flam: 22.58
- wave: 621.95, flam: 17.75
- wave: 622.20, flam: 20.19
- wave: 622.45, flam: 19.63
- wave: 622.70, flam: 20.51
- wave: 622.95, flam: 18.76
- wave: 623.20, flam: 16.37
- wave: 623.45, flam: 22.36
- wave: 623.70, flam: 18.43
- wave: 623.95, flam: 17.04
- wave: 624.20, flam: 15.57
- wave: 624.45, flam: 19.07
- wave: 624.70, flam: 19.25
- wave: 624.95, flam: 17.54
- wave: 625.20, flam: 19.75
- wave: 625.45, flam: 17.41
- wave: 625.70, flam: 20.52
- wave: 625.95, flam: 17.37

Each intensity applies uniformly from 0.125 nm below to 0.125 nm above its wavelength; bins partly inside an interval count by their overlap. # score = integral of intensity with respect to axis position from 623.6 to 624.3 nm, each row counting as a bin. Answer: 11.9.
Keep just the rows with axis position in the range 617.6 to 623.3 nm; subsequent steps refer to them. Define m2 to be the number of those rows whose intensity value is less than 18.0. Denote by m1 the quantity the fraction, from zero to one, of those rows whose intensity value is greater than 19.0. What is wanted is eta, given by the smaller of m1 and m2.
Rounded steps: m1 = 0.48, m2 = 7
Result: 0.48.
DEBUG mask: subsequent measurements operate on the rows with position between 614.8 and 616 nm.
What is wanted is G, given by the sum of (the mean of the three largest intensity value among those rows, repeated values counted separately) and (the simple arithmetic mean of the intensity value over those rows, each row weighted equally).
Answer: 38.2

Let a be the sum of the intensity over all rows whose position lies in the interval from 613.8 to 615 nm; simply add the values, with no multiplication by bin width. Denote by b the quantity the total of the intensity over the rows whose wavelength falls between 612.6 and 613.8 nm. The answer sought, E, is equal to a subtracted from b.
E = -1.3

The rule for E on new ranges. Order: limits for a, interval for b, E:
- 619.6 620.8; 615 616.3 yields -1.6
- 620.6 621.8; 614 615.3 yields -2.7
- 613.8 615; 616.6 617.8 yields -7.1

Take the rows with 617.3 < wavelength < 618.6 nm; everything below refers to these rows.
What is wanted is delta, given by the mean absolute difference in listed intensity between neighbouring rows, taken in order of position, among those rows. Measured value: 1.16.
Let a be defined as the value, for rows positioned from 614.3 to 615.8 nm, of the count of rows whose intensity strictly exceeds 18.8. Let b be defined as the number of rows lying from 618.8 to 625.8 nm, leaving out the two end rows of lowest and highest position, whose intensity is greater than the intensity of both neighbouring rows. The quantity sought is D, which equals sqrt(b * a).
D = 4.2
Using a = 2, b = 9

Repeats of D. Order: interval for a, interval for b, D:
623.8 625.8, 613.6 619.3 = 4.9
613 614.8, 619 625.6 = 5.2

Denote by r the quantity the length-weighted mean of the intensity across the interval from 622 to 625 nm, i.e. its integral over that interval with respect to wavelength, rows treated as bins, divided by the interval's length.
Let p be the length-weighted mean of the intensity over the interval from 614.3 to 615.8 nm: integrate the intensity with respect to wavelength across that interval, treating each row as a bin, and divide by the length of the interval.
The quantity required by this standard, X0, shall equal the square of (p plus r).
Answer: 1419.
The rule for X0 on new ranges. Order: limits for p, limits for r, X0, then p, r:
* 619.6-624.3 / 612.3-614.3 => 1437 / 19.1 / 18.8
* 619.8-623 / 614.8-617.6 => 1414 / 19.7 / 17.9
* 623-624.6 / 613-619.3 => 1332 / 18.2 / 18.3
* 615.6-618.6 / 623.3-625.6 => 1333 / 18.0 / 18.5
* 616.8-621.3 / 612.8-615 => 1410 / 18.6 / 18.9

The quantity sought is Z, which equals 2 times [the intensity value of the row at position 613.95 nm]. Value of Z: 35.4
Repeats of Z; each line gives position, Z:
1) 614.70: 40.8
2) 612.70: 38.3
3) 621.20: 34.4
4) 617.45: 38.8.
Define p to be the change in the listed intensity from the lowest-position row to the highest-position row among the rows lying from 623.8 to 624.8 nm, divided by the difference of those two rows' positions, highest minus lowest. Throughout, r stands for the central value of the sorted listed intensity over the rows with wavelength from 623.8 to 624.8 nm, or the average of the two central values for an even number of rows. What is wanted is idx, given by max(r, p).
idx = 18.1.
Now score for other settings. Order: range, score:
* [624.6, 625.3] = 13.2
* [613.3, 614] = 13.0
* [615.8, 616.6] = 13.6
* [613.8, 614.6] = 15.0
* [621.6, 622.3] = 14.1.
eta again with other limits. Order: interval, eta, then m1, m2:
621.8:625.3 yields 0.50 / 0.50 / 5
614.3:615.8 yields 0.33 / 0.33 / 1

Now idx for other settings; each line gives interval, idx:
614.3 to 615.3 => 19.2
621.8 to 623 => 19.6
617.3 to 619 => 19.1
